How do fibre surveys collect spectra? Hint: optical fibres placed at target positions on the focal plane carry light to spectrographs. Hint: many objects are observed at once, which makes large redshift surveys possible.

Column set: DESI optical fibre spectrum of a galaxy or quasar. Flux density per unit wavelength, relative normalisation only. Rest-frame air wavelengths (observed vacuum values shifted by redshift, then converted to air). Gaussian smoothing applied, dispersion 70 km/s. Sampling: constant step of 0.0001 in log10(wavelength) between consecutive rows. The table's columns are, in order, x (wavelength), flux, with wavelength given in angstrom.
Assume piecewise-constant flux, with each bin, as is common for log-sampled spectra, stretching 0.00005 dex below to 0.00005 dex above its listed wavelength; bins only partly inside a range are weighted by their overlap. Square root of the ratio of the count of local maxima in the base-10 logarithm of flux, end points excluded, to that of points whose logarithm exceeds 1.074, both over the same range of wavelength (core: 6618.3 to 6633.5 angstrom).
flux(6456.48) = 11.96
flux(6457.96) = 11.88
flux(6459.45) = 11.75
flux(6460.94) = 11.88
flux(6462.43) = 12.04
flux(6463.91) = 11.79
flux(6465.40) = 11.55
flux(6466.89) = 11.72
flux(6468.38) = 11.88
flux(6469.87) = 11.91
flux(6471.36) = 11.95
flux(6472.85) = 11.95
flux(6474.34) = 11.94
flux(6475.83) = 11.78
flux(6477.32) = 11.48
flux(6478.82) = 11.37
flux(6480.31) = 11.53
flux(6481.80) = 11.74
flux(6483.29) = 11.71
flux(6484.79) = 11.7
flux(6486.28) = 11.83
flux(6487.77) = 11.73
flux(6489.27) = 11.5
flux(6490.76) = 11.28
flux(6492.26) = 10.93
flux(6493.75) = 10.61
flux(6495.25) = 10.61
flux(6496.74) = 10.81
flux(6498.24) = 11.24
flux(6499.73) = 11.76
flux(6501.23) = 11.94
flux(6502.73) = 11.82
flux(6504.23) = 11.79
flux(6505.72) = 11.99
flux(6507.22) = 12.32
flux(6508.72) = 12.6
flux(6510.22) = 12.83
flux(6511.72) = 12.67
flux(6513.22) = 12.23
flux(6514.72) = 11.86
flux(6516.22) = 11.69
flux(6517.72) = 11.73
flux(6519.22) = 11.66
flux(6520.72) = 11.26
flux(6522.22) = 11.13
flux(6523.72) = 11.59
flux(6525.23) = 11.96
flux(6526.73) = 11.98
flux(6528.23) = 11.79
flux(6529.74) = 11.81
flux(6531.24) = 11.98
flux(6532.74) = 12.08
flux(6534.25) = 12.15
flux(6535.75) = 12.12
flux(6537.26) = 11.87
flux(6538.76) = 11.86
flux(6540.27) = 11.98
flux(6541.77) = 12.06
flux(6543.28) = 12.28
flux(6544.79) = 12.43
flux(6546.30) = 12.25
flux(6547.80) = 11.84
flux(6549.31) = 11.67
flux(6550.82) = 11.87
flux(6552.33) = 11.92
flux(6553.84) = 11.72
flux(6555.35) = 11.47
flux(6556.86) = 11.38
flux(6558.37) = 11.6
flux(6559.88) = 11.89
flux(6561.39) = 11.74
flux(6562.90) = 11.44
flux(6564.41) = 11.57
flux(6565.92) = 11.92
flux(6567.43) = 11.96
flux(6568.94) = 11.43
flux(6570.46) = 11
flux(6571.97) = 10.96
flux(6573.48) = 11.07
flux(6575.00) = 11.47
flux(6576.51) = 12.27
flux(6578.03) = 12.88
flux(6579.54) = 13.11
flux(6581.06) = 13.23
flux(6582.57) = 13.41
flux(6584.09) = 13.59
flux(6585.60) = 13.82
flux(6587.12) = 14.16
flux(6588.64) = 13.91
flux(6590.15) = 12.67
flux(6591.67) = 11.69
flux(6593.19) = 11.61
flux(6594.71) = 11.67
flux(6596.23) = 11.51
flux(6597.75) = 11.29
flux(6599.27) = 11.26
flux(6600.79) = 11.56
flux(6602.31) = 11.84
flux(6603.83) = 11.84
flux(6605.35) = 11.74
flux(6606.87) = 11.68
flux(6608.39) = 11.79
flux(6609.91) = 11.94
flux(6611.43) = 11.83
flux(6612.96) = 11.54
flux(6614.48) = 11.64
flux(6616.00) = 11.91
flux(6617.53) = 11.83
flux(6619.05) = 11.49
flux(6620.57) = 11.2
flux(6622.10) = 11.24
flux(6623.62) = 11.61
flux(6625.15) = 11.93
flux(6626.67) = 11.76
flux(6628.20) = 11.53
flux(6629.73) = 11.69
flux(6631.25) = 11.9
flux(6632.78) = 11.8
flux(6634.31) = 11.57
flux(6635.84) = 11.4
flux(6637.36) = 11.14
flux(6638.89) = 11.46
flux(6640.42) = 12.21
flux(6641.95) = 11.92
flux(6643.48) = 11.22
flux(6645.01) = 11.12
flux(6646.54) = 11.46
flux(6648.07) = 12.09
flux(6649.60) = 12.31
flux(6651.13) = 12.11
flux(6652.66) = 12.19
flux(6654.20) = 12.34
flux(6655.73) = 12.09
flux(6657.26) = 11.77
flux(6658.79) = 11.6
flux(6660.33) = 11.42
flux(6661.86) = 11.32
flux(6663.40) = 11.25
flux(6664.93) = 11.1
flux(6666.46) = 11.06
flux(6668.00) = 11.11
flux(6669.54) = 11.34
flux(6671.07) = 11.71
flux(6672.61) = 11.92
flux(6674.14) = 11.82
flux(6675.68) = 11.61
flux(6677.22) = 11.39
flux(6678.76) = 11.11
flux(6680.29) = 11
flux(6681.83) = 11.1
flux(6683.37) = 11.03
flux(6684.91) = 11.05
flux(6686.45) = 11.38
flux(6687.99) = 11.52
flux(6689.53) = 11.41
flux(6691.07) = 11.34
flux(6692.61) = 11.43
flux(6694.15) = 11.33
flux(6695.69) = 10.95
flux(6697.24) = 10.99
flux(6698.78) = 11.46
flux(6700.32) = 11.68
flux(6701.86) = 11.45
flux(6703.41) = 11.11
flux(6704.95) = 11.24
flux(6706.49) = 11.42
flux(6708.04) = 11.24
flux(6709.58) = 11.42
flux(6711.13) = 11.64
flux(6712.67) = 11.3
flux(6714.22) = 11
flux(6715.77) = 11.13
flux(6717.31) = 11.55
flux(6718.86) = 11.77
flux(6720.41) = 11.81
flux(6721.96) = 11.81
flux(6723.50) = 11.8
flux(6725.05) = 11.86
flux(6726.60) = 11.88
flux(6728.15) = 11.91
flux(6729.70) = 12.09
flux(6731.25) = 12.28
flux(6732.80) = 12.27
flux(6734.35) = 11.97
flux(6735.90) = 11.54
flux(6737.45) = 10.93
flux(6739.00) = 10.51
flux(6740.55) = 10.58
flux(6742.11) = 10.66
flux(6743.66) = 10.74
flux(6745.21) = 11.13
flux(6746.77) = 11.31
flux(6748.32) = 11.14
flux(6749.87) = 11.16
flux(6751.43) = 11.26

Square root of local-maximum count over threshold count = 1.00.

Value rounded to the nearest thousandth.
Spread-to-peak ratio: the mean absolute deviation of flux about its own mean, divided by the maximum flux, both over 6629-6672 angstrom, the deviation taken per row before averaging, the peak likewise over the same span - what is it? 0.028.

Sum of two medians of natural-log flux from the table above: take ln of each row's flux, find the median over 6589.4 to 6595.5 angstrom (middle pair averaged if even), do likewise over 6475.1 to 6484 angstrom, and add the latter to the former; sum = 4.91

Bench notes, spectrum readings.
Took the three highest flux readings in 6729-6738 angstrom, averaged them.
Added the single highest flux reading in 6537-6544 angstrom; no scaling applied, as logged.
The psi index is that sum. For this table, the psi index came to 24.5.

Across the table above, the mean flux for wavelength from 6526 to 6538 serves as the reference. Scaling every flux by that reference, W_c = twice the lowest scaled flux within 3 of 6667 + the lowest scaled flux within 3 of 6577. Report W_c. 2.806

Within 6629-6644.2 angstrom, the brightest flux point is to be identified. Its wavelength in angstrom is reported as 6640.42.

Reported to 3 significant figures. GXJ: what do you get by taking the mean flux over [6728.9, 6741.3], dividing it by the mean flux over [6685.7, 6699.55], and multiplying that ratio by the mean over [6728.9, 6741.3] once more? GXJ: 11.7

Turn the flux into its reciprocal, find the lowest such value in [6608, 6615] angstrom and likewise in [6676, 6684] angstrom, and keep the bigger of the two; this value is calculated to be 0.0878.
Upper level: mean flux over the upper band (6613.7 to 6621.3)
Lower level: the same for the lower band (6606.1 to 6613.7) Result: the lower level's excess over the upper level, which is 0.1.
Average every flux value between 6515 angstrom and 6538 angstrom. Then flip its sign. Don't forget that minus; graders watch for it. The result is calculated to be -11.79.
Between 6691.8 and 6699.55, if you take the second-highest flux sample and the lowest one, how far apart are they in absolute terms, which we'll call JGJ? 0.48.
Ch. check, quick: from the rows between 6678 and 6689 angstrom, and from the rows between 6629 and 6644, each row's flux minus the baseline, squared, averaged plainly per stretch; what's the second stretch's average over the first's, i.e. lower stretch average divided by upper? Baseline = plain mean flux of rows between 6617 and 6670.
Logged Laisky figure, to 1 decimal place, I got 0.4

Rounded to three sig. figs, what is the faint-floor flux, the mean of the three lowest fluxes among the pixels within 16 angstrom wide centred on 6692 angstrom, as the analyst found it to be 11.0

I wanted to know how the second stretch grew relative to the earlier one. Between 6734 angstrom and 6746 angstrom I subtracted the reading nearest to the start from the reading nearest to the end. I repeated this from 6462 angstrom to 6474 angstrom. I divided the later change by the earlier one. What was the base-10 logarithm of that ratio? 1.0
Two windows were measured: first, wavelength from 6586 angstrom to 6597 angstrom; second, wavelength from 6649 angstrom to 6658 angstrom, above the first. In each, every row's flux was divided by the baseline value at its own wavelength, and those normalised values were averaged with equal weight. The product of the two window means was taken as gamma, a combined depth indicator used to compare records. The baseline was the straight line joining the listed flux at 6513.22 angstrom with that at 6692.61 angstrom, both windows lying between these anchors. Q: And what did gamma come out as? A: 1.10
